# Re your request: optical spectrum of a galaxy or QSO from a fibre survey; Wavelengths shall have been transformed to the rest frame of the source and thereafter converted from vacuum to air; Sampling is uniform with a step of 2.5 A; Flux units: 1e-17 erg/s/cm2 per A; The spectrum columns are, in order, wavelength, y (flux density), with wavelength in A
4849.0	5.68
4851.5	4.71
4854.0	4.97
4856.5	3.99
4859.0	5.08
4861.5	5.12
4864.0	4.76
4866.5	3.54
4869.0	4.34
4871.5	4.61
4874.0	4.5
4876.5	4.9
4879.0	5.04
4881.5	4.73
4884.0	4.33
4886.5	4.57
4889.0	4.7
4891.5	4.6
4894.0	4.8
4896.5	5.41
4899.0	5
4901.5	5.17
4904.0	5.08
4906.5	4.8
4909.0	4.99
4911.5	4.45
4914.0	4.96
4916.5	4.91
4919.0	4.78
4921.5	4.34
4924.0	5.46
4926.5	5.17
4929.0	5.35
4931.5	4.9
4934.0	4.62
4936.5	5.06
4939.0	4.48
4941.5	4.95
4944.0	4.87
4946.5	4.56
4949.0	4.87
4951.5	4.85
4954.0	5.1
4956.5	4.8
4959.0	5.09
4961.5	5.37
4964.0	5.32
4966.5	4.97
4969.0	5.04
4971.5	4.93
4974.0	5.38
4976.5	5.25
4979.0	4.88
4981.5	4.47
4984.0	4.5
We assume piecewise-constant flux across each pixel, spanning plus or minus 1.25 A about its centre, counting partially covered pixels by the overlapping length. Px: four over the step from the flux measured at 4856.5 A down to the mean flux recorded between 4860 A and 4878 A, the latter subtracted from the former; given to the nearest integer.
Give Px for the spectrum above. -7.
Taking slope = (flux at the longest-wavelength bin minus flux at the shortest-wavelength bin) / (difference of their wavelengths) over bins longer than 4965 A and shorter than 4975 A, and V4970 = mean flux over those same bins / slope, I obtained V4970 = 93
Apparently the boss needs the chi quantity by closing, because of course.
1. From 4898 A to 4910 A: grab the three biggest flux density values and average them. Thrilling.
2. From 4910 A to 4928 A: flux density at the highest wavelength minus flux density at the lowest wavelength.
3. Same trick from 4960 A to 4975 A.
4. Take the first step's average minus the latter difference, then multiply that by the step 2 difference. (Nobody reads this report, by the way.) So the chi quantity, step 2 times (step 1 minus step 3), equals 4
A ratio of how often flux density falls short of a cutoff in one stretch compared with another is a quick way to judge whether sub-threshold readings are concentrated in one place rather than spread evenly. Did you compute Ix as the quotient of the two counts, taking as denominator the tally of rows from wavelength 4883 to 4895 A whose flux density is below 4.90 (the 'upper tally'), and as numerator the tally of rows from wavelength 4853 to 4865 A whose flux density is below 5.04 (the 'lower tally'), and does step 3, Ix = 0.60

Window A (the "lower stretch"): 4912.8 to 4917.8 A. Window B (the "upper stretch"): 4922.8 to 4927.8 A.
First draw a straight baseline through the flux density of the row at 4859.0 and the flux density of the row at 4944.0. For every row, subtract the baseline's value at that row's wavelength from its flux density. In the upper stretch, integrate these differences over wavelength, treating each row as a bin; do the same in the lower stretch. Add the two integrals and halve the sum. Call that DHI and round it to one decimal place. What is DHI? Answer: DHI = 1.0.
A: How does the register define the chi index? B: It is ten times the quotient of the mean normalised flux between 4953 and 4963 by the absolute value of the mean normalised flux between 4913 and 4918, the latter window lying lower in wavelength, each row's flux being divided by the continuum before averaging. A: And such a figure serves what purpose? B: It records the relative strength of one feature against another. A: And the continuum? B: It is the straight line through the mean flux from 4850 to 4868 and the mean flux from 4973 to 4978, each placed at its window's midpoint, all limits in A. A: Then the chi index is 9.8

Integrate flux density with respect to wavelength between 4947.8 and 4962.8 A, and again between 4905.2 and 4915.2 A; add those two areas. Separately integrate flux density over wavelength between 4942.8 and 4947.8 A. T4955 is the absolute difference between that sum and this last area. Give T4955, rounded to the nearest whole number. 100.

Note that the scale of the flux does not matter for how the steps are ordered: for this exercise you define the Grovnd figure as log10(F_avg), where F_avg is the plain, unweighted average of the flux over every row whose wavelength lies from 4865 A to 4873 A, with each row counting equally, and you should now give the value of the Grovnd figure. 0.62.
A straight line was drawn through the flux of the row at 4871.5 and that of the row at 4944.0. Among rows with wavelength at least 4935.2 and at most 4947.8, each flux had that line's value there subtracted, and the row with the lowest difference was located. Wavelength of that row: 4939.0 A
